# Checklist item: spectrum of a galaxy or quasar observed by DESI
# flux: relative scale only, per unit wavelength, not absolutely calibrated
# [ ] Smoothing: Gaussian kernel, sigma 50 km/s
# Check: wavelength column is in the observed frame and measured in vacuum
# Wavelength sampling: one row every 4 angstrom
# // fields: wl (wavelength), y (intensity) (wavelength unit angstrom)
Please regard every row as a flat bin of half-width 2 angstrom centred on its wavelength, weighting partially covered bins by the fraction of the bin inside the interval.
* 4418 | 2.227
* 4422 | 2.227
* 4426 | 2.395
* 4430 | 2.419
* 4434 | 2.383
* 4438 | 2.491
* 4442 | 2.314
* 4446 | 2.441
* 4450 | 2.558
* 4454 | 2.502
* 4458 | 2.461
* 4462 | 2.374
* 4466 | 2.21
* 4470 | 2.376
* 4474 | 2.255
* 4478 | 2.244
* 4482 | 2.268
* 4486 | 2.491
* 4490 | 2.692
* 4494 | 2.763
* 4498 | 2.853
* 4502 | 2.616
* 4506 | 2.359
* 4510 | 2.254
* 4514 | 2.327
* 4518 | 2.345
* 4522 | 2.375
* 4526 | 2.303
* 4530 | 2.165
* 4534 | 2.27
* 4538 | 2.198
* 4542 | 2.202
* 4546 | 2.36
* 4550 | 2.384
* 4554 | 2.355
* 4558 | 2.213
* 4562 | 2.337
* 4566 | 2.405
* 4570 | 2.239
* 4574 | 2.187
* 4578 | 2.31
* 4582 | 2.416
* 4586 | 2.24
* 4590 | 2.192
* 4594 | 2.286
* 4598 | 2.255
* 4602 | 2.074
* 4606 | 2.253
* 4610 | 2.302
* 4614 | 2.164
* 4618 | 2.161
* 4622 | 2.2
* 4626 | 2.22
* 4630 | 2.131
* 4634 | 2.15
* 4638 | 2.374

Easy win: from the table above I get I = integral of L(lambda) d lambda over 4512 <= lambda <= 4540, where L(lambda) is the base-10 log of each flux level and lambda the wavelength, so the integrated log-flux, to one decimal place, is 10.0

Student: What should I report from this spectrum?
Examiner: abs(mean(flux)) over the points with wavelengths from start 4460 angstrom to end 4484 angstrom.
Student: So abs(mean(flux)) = 2.29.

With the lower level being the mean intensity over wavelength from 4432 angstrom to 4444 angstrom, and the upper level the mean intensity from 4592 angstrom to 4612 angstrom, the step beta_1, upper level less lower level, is -0.16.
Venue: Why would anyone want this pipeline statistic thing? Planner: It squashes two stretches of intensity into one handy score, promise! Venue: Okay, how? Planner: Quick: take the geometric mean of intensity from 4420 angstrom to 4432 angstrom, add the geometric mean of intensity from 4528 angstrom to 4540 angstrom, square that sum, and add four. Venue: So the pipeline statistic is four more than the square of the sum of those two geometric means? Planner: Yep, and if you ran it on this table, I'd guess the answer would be 24.8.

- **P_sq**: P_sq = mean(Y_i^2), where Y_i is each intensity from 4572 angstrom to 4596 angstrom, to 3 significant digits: 5.17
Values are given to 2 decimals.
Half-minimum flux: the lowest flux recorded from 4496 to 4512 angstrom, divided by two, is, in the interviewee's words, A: 1.13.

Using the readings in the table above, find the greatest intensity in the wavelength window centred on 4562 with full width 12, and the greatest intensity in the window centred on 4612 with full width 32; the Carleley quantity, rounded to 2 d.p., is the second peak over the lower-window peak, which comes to 0.96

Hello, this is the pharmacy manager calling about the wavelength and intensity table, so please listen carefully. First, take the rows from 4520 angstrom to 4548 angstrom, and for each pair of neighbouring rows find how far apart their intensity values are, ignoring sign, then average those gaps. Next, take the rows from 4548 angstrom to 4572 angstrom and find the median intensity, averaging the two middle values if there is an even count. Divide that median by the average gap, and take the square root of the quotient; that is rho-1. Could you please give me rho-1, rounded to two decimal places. 5.06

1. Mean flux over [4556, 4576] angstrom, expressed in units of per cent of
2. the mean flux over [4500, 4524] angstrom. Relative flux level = 96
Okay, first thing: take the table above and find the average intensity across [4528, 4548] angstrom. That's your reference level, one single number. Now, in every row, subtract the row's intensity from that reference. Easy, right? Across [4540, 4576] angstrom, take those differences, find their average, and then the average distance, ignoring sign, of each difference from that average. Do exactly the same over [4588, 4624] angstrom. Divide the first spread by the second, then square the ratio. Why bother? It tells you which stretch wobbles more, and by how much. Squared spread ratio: 1.9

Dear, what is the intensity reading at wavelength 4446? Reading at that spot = 2.441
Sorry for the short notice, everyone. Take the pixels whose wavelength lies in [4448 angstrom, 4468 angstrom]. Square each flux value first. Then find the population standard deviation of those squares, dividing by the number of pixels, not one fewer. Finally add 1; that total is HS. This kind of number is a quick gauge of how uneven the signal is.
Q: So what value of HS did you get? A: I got 1.58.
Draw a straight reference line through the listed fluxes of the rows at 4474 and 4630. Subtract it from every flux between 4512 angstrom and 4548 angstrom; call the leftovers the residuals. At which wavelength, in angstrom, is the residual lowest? 4530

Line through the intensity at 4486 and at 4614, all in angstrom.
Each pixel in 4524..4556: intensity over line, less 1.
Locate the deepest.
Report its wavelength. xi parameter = 4530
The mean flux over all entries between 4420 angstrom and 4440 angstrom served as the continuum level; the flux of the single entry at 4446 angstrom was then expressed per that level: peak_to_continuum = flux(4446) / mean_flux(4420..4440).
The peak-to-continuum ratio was 1.02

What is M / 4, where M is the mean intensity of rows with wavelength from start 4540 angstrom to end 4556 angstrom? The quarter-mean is 0.58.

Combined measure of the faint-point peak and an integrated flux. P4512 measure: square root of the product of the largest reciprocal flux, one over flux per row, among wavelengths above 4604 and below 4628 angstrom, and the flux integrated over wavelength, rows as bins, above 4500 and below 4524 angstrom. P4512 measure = 5.1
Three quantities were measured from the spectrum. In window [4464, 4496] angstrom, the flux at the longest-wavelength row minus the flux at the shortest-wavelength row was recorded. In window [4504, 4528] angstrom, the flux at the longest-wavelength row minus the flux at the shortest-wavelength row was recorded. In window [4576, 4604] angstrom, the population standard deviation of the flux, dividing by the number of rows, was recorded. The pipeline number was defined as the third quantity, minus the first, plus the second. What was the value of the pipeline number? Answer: -0.5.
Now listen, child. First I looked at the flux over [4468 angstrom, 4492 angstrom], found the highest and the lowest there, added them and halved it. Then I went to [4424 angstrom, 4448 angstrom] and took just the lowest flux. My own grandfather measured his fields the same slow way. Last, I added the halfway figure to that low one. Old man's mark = 4.78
